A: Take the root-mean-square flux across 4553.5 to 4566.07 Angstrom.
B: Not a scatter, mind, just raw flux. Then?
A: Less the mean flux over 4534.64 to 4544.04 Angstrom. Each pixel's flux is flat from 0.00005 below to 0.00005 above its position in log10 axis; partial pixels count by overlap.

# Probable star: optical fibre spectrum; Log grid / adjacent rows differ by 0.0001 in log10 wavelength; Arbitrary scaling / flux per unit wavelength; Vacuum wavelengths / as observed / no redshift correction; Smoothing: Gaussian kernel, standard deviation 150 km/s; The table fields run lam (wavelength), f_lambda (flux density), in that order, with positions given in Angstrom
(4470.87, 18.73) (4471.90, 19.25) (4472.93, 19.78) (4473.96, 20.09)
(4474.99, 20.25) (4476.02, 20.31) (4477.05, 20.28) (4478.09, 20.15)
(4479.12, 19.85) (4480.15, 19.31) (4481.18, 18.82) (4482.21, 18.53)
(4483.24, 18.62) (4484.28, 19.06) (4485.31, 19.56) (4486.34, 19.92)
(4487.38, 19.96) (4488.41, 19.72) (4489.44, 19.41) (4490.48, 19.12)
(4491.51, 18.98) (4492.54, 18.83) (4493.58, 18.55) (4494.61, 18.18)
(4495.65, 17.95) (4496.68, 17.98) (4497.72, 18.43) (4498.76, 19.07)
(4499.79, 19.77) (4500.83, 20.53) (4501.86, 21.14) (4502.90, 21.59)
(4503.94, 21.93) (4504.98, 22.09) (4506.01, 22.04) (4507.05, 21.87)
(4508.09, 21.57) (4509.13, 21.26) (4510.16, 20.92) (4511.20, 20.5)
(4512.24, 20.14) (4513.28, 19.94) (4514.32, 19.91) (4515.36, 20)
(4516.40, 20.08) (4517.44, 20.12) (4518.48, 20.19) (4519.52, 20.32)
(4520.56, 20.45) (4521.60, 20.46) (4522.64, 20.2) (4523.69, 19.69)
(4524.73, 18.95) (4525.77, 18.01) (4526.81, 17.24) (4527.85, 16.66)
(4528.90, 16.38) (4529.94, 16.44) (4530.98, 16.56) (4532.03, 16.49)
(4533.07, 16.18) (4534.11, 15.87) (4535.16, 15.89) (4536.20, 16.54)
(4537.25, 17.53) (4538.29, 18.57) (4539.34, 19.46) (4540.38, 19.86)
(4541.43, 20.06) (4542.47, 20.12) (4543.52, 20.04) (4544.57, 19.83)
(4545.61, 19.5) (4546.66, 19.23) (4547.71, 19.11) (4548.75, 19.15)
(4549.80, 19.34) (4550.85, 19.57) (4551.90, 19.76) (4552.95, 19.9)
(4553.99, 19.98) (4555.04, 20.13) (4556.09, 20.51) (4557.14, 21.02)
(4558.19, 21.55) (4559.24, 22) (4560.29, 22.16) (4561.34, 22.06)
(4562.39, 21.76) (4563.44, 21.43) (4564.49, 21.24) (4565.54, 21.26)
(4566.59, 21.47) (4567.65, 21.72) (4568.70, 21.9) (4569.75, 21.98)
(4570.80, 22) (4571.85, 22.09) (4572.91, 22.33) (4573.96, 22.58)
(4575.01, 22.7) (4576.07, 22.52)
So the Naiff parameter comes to 2.6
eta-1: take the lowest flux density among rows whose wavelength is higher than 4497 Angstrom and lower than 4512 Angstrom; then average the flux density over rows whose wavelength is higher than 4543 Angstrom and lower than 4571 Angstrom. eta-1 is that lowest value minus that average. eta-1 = -2.3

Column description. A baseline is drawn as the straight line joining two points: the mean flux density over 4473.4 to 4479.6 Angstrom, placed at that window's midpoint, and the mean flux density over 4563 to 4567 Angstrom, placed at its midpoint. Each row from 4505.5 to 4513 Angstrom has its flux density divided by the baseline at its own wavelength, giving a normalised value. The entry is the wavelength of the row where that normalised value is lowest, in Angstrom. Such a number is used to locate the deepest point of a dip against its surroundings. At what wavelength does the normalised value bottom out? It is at 4512.24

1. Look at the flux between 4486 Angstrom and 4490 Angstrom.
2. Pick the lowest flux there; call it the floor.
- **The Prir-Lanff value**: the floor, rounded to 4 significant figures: 19.41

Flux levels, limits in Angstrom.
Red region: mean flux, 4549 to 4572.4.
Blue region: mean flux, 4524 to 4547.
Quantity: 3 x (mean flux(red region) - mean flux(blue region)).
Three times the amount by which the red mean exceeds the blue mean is 9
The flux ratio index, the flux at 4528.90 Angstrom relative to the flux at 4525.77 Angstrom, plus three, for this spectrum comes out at 3.91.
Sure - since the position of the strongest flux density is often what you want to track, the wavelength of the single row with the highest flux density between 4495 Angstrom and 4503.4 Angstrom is 4502.90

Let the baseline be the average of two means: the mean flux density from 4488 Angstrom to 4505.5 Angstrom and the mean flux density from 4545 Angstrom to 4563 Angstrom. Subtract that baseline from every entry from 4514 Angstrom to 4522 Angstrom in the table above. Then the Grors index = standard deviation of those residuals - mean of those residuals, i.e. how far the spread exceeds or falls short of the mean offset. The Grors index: 0.0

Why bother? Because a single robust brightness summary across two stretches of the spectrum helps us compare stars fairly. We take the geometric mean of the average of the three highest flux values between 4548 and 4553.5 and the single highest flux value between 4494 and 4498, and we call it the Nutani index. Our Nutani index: 19.1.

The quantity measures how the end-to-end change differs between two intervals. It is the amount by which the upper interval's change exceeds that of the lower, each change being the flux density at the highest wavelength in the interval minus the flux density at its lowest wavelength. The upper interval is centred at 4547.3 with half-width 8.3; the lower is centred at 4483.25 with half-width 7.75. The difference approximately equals 2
